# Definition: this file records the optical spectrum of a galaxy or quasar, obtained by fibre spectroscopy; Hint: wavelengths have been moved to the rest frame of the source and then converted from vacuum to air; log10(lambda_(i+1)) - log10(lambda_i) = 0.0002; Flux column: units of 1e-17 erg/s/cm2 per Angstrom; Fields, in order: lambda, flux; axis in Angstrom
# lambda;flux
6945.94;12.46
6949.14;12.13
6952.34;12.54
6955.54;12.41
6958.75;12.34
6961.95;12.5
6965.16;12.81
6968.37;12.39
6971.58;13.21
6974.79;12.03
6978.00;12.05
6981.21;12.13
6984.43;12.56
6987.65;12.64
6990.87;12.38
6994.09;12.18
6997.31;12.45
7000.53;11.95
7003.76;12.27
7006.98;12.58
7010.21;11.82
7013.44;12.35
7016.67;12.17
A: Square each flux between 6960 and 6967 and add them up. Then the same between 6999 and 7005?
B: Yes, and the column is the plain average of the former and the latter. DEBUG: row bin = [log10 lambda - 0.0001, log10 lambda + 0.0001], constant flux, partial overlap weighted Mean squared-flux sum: 307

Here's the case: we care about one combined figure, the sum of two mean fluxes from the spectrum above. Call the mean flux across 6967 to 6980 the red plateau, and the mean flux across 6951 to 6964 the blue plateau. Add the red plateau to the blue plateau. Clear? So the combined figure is 24.9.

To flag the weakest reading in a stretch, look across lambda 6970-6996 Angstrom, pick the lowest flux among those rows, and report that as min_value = 12.03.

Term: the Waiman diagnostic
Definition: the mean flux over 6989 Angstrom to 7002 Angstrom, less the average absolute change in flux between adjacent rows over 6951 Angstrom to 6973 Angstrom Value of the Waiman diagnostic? 11.9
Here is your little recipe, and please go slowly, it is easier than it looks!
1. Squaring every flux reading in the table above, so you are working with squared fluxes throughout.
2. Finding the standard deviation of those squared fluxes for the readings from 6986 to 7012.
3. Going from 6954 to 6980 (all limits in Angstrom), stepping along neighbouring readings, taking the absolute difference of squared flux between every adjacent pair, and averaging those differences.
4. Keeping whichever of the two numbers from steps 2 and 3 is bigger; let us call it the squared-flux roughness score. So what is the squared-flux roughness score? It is 10.8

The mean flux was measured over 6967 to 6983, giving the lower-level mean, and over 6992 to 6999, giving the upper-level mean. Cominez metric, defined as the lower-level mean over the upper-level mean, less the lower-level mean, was -11.36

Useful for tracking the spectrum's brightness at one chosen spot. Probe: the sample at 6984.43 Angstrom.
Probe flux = 12.56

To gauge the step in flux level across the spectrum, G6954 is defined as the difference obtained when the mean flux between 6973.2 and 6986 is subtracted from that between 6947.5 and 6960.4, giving 0.16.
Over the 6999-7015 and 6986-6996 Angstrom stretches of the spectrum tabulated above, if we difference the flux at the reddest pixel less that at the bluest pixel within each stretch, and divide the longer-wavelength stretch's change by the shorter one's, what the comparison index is -0.9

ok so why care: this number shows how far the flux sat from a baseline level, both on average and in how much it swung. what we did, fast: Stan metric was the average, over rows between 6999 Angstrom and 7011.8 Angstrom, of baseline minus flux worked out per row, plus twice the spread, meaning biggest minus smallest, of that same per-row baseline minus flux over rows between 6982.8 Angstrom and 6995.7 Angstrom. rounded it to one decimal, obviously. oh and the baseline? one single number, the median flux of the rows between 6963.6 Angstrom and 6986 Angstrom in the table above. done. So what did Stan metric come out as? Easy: 1.2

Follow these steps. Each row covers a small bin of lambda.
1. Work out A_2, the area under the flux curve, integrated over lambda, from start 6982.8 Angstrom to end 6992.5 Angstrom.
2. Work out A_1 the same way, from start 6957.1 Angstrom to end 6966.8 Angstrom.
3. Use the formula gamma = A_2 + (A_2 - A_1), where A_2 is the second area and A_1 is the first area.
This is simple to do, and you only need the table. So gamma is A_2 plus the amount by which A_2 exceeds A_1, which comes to 121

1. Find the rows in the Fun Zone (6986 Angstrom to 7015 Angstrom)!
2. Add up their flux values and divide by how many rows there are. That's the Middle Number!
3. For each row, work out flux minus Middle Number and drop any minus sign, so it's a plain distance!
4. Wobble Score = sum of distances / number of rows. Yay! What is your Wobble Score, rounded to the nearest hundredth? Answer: 0.21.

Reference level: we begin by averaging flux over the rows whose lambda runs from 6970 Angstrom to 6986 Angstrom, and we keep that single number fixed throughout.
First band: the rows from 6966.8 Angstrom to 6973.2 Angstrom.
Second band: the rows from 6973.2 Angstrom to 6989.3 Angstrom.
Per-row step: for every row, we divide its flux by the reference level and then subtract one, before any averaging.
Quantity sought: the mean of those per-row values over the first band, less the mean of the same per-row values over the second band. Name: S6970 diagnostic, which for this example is 0.0418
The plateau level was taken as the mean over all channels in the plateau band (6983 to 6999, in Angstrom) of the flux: 12.4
